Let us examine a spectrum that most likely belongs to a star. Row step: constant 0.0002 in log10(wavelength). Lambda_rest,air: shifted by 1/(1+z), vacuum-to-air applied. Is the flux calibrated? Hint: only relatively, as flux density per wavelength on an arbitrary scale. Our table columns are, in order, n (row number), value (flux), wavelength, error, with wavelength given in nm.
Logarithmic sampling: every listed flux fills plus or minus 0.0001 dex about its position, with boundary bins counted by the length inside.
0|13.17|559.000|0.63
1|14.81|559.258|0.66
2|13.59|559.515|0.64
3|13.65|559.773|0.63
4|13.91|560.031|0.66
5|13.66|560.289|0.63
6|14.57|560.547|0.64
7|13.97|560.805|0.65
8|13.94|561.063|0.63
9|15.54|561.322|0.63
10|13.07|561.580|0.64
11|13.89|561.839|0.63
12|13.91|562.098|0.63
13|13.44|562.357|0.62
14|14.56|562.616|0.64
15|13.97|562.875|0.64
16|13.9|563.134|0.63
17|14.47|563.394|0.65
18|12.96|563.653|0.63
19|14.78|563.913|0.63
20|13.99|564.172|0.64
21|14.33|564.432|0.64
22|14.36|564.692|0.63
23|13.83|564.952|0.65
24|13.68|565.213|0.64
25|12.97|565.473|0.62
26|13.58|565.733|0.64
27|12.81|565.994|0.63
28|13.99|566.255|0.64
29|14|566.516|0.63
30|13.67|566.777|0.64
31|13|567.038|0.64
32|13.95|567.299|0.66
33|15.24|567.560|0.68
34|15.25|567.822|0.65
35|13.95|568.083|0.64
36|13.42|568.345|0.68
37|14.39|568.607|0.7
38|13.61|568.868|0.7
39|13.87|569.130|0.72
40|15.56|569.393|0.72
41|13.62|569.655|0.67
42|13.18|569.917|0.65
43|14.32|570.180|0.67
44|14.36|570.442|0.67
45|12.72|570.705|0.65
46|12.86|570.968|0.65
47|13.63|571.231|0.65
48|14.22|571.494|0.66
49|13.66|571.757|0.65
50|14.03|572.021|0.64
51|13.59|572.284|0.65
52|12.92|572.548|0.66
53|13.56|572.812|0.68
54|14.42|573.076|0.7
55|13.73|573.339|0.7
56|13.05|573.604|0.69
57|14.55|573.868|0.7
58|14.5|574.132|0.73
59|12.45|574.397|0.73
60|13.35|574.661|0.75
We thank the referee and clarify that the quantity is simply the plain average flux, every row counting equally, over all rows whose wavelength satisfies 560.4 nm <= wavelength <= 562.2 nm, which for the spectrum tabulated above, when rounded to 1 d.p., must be 14.1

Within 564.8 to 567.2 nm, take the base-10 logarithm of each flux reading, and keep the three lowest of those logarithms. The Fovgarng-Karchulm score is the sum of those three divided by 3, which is 1.11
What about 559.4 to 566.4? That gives 1.11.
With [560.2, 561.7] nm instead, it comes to 1.13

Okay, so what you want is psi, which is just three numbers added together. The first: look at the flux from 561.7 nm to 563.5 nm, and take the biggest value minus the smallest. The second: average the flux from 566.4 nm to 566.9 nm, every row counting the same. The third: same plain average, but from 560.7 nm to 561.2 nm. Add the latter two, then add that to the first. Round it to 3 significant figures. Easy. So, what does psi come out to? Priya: 28.9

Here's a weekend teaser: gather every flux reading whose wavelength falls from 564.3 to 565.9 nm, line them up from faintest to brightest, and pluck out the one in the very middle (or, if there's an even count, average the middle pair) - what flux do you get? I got 13.8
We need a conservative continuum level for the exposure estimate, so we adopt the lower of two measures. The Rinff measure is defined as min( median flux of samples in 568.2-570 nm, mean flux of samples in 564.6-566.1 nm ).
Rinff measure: 13.5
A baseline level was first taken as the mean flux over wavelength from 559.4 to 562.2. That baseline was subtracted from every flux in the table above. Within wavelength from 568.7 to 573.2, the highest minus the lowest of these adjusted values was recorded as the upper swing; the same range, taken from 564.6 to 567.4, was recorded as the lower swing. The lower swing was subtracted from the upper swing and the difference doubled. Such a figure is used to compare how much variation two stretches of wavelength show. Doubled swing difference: 3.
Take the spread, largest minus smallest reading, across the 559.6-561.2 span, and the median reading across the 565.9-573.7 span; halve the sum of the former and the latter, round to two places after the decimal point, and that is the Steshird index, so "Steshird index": 7.31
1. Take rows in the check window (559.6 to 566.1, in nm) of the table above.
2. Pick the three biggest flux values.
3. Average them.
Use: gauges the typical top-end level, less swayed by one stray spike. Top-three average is 15.0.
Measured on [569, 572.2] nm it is 14.7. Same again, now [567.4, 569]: 15.0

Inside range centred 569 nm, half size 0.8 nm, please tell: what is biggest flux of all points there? 15.56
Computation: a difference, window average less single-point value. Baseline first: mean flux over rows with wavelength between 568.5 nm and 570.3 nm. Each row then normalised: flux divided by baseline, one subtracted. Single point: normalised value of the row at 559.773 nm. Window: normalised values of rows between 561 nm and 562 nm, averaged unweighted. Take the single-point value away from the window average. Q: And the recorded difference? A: 0.033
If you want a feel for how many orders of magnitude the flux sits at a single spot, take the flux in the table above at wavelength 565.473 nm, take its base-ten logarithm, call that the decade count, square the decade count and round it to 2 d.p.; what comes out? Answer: 1.24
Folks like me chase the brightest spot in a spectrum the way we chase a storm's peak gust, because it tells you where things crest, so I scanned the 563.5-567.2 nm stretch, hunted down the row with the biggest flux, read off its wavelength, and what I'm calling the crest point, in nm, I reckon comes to 563.913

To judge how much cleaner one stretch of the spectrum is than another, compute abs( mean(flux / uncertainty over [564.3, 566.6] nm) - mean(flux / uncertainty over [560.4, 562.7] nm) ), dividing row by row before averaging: 0.63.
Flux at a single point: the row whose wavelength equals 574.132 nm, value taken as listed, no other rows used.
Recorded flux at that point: 14.5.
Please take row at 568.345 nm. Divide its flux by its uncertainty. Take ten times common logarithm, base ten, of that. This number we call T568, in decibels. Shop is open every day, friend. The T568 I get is 13.0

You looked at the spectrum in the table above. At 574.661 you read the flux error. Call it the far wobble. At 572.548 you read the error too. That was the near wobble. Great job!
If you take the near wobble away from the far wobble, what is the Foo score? 0.090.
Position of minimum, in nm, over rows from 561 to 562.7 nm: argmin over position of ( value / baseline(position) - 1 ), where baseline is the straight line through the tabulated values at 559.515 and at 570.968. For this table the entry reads 561.580 nm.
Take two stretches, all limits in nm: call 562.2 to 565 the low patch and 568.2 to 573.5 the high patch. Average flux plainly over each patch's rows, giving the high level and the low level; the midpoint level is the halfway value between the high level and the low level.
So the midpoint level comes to 13.9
